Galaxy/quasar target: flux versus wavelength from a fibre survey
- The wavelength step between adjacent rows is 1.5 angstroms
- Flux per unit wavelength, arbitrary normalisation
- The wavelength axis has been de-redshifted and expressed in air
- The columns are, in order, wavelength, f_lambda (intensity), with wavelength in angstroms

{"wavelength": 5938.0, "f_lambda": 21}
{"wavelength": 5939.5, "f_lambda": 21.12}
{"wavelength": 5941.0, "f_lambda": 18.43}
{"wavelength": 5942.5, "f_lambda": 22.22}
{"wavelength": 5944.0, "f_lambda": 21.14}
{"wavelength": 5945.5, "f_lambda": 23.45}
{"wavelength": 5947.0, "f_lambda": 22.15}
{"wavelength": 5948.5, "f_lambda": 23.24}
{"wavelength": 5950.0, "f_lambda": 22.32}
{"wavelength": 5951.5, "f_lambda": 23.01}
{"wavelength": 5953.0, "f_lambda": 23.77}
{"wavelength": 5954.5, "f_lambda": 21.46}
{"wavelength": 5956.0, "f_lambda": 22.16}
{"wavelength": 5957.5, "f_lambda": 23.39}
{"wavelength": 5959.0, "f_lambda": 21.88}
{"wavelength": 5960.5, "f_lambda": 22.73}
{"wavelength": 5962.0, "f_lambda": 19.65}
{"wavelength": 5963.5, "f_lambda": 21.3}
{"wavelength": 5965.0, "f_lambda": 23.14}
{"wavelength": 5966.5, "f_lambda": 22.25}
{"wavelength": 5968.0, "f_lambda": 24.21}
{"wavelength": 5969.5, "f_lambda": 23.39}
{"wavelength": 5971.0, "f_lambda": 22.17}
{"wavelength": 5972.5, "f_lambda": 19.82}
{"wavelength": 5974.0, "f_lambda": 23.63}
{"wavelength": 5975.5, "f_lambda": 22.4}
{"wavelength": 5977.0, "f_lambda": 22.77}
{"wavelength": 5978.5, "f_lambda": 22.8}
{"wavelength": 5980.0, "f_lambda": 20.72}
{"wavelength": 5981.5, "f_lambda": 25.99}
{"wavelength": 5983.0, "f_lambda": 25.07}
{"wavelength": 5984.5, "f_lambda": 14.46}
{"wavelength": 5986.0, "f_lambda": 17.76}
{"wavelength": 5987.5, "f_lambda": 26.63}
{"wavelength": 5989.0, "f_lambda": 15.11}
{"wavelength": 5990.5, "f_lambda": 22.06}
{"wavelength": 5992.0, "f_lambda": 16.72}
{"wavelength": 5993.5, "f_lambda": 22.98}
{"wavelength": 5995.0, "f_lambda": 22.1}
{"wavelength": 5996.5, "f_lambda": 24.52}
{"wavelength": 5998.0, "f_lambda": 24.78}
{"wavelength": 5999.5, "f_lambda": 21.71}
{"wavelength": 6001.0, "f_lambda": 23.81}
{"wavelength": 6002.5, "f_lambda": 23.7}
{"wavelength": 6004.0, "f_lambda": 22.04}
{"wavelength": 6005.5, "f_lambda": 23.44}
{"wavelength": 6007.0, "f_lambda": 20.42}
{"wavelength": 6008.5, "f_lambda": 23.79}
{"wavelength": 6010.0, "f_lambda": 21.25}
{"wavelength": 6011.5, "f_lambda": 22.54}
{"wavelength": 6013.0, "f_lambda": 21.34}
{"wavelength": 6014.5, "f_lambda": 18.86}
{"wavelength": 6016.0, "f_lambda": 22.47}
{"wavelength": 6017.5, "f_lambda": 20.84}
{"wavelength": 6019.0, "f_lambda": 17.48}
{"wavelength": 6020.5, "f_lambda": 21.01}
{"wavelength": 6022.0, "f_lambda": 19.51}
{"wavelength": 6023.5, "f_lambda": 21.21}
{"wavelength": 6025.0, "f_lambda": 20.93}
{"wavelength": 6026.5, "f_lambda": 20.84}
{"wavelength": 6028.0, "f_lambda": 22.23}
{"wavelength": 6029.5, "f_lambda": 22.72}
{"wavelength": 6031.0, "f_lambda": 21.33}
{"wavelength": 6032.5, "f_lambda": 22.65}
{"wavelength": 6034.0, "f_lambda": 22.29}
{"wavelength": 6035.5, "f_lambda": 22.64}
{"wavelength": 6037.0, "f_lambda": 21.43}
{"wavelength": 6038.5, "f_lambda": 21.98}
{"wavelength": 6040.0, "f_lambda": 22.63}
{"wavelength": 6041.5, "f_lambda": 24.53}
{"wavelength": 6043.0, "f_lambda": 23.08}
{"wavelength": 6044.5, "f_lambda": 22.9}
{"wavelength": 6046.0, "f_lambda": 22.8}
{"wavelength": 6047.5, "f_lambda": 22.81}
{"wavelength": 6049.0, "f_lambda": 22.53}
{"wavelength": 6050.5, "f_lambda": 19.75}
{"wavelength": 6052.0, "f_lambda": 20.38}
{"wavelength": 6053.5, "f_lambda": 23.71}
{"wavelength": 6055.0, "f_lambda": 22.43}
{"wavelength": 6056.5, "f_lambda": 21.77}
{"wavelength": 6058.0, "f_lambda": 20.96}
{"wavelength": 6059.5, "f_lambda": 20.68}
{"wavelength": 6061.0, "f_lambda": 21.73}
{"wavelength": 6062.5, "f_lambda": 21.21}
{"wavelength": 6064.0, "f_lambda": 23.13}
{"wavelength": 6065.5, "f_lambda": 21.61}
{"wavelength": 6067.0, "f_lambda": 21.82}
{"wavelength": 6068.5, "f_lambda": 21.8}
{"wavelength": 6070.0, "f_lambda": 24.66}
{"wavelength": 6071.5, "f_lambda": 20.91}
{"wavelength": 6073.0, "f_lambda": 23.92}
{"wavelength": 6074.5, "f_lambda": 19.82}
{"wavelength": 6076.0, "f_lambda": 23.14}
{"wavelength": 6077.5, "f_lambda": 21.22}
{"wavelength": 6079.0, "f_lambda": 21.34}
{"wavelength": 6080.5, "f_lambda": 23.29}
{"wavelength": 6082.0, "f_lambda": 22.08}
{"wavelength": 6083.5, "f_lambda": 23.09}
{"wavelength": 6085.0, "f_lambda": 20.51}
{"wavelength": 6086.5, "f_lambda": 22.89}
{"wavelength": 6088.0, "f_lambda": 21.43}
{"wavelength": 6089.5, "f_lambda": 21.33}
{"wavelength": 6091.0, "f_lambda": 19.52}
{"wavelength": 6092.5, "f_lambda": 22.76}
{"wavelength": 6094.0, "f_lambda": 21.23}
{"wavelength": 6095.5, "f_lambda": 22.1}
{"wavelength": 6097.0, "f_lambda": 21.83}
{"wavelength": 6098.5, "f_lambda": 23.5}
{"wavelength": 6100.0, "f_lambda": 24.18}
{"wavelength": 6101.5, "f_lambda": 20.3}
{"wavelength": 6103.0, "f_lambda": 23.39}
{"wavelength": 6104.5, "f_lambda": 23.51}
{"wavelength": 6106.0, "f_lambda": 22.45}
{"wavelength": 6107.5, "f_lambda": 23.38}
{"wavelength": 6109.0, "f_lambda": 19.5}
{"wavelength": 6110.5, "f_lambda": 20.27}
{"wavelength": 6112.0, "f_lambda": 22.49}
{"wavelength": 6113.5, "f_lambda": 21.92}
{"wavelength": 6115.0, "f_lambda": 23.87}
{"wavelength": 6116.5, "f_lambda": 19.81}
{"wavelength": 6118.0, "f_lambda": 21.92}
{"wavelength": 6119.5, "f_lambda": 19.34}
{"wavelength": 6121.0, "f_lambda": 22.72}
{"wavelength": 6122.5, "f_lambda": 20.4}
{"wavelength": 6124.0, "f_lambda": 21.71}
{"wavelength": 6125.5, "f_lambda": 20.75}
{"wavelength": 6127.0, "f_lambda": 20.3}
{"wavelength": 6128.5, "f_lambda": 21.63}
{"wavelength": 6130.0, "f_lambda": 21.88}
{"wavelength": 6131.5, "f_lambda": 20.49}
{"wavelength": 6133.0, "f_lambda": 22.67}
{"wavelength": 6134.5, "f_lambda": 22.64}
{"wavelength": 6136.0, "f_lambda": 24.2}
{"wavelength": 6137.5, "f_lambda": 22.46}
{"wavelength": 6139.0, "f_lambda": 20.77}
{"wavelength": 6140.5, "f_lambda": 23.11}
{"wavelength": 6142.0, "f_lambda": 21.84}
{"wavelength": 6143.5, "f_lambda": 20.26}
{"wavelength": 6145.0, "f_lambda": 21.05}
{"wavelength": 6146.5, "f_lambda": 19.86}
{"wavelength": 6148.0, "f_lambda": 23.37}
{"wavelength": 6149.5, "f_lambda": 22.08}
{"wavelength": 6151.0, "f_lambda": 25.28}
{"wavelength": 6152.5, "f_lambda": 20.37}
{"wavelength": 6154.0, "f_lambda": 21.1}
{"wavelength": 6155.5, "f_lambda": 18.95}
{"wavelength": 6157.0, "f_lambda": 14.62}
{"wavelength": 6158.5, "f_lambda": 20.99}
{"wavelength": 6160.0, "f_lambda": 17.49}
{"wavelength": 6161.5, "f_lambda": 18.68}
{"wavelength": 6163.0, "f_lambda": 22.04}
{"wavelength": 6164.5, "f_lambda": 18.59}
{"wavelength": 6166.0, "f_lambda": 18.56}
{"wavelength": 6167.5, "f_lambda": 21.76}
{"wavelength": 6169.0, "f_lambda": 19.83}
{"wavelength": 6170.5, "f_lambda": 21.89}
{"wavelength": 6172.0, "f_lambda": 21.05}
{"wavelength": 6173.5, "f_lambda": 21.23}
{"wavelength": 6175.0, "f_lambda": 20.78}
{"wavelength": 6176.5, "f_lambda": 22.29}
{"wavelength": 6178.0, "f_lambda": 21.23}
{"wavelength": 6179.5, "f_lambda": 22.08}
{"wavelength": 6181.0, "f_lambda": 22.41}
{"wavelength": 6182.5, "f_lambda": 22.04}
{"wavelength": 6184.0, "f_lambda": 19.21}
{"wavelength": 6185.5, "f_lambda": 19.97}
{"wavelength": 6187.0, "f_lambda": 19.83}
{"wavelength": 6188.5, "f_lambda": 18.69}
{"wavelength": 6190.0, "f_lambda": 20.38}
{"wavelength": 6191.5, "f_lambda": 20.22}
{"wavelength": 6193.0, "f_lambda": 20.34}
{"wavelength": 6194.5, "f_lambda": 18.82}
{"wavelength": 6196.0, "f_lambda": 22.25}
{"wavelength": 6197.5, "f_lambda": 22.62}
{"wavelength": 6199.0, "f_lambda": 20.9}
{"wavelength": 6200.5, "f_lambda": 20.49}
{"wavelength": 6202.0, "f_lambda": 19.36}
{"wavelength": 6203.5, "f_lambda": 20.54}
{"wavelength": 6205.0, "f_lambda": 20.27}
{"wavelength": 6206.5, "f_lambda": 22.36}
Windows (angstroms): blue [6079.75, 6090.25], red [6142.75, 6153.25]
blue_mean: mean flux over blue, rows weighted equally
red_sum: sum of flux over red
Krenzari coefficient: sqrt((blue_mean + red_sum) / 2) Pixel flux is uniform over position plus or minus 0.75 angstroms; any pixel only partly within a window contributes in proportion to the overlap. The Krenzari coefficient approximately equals 9.34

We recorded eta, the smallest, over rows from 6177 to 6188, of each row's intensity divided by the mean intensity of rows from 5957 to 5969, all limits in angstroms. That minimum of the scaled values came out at 0.861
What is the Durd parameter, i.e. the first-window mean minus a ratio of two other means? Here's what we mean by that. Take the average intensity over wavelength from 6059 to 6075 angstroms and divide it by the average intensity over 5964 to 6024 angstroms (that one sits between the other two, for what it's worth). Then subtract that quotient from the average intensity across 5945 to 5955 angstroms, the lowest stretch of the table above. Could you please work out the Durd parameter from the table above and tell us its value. 21.8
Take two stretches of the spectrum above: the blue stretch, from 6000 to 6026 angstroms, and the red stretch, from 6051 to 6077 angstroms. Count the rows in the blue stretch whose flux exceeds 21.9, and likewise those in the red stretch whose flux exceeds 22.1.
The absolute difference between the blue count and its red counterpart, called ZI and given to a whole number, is 1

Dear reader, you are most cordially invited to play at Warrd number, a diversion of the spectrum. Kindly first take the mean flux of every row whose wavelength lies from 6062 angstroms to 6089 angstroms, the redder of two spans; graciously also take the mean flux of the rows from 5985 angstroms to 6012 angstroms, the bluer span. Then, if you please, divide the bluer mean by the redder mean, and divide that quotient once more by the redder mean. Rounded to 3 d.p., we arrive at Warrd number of 0.045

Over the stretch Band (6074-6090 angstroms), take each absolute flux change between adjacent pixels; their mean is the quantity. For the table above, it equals 1.6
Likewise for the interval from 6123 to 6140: 1.2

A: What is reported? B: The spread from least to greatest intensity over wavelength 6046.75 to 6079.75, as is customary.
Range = 4.9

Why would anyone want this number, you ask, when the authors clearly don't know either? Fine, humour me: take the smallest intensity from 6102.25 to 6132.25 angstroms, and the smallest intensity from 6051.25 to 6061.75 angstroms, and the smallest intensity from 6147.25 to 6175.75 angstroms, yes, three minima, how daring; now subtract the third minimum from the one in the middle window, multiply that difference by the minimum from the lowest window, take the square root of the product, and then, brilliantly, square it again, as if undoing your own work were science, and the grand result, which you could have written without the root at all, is 96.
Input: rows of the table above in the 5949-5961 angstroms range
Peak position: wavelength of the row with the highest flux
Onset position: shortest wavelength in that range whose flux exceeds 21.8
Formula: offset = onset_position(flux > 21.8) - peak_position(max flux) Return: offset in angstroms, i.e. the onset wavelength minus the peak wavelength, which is -3.0 angstroms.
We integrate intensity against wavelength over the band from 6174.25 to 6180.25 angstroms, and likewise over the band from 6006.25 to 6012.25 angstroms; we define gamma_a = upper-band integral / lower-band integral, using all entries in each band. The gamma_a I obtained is 0.982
